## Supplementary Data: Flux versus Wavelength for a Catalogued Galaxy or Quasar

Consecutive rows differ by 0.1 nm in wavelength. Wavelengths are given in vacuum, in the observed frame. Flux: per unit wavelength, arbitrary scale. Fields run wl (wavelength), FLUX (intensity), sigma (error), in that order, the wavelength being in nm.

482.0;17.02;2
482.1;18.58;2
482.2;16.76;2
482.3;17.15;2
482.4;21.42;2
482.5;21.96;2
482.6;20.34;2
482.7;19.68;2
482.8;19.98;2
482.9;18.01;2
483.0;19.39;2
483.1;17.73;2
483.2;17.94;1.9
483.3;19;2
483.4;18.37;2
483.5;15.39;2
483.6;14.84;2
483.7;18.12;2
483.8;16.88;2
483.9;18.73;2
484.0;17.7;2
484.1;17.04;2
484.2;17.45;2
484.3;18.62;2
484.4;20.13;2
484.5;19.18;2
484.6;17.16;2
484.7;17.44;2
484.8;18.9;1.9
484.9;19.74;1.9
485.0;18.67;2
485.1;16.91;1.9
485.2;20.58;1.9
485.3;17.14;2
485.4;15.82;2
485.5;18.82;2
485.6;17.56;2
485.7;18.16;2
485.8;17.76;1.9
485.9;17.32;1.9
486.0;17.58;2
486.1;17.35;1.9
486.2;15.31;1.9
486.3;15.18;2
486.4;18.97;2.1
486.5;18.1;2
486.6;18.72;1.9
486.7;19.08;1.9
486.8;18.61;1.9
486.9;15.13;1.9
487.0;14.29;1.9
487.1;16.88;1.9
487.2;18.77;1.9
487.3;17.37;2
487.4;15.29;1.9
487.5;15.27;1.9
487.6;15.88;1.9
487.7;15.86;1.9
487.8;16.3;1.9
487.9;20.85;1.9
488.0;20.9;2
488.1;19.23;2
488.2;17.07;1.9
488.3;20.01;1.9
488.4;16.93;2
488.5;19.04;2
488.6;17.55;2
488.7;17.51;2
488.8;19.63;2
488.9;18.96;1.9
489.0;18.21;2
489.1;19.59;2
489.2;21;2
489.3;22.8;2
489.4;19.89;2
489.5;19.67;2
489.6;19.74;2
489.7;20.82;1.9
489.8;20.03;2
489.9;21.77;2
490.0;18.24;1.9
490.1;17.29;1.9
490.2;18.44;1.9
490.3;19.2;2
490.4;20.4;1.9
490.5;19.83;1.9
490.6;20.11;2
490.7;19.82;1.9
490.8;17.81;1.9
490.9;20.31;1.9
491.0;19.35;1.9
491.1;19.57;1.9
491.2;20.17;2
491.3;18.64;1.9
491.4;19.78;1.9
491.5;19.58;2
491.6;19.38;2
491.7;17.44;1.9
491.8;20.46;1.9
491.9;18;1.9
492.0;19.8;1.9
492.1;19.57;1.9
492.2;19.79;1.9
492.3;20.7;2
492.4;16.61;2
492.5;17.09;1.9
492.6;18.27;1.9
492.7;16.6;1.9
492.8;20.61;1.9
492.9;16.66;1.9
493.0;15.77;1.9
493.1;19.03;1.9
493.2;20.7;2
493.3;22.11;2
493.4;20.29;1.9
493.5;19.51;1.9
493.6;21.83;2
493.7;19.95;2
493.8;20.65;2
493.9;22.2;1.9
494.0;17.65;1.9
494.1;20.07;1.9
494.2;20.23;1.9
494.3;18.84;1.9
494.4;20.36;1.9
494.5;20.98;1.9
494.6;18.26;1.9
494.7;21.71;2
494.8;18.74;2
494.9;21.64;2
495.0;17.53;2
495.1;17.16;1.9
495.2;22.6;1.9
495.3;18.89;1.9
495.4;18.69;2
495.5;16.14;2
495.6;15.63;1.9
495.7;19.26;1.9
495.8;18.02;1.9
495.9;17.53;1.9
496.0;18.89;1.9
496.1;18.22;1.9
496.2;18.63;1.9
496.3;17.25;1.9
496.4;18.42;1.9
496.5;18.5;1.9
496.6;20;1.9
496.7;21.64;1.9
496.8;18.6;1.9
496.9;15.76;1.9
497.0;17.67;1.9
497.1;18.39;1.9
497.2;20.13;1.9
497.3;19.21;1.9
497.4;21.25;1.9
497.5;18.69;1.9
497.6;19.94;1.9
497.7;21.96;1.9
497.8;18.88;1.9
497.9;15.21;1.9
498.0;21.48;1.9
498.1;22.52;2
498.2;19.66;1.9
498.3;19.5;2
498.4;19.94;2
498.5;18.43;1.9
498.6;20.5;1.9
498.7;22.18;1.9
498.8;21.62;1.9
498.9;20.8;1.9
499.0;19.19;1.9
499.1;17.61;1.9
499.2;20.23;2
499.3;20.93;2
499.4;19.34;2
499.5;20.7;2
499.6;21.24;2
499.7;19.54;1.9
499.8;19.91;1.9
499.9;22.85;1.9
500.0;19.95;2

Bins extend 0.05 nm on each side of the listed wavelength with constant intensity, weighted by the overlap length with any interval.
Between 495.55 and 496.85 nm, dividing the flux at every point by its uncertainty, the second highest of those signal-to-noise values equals 10.5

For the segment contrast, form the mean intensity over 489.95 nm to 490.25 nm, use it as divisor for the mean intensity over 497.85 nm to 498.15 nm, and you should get 1.10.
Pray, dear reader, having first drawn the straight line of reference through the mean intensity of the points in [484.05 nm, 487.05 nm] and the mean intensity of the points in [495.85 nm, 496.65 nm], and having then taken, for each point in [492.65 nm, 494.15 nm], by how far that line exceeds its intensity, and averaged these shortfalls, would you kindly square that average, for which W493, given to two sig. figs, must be 1.8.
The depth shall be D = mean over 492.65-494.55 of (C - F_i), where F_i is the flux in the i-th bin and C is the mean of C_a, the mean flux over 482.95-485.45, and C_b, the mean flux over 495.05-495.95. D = -1.6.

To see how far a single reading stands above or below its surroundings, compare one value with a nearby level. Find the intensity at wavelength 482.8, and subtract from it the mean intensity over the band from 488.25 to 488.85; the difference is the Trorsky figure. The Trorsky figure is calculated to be 1.5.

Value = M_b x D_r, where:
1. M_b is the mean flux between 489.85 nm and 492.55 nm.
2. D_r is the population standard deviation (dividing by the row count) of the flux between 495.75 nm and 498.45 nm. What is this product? 32.8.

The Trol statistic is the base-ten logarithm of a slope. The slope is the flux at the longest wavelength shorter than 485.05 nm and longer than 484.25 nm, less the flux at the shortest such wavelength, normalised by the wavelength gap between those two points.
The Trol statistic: -1.15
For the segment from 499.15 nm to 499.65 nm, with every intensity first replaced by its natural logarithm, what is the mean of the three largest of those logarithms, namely 3.042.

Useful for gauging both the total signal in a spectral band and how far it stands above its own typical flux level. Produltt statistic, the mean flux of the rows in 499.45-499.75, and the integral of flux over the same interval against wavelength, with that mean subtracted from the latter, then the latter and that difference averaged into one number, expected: -4.10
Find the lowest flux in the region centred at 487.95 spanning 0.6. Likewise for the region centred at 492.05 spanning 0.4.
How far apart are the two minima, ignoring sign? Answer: 2.14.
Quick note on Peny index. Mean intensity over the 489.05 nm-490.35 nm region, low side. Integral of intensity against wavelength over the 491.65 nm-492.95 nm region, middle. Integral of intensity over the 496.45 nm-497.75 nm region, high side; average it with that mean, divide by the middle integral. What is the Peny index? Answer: 0.93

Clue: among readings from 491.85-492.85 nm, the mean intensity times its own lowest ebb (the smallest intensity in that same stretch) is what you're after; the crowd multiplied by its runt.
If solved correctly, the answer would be 310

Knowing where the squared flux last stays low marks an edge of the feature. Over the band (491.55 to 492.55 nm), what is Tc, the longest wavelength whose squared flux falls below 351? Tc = 492.5 nm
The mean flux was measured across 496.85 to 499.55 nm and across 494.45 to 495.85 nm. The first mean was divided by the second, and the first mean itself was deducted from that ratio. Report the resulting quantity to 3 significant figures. -18.7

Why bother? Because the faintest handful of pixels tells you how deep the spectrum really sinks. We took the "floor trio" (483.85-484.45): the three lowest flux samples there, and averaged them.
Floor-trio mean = 17.40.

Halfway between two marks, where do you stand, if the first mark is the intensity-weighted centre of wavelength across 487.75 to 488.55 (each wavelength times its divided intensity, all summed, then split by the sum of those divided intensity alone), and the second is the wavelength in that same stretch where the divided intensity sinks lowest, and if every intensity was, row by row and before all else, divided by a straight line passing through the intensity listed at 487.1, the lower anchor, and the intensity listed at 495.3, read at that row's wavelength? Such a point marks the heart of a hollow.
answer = 487.97 nm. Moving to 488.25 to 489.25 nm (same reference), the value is 488.58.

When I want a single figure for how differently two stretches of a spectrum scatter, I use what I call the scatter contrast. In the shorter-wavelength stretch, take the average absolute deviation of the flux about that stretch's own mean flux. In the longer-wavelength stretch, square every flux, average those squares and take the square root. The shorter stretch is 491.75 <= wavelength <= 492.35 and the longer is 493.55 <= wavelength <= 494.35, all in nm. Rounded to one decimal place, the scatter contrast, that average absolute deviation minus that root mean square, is -19.6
